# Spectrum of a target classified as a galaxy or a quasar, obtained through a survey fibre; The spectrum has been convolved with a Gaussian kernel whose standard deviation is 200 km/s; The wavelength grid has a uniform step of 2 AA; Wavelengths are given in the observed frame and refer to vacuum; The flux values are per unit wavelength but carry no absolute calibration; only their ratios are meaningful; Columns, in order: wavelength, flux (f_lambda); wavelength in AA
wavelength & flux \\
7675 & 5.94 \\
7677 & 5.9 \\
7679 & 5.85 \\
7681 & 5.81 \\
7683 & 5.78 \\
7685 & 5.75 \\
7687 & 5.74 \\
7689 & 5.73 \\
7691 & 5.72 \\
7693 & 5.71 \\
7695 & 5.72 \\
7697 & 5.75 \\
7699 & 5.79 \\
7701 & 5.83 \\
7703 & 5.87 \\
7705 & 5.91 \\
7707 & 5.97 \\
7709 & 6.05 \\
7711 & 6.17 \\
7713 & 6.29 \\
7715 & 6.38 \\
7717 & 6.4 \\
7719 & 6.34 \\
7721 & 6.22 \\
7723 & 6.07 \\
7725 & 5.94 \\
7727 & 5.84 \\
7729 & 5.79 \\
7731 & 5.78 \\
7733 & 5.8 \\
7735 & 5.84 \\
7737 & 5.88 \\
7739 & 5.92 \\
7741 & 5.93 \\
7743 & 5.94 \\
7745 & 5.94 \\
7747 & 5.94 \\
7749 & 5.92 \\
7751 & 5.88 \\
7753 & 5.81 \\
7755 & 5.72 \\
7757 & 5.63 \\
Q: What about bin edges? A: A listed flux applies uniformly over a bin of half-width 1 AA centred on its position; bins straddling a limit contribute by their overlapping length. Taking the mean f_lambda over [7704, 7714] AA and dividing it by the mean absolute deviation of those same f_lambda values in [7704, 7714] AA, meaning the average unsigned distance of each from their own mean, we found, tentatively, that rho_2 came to 50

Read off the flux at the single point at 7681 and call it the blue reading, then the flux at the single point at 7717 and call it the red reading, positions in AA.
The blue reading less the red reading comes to -0.590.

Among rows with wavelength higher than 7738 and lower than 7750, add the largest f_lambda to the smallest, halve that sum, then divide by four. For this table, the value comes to 1.48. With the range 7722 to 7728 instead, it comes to 1.49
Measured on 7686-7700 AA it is 1.44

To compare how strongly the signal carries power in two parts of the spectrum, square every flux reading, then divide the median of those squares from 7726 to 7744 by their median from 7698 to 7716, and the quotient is 0.96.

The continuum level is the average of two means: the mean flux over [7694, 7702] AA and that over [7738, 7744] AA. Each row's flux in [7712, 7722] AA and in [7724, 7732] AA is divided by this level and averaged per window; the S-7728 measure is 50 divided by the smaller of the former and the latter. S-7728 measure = 50.1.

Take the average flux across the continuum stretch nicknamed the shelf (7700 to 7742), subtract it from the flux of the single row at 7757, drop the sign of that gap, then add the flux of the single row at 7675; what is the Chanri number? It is 6.32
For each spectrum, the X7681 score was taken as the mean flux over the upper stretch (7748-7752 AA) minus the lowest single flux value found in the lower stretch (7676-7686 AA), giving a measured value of 0.15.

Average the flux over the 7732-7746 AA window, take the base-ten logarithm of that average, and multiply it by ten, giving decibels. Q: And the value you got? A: 7.70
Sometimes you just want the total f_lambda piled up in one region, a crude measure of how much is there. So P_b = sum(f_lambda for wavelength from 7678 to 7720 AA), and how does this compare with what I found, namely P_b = 125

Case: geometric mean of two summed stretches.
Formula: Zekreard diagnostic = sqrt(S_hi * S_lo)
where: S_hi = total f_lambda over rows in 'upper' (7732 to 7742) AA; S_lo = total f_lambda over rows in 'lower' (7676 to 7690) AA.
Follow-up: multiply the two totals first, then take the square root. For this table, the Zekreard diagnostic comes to 35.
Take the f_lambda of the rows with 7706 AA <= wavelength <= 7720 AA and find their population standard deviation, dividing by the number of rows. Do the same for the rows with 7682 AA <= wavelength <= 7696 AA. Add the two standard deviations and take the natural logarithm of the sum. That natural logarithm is -1.7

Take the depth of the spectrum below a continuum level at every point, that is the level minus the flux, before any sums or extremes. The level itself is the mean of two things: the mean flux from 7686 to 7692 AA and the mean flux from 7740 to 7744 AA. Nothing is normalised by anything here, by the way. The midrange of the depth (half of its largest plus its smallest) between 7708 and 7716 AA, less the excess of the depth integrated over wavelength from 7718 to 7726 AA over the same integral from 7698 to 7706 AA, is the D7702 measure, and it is 2.0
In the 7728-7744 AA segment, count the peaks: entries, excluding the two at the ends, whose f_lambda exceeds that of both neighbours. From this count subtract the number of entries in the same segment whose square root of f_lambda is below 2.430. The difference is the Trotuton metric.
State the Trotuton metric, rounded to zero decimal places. -5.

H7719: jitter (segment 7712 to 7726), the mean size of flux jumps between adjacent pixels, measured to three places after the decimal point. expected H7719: 0.095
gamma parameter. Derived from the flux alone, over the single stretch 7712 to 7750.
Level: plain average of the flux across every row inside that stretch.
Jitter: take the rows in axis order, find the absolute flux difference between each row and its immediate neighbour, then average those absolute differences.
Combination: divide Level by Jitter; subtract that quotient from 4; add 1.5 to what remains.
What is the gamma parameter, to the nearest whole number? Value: -113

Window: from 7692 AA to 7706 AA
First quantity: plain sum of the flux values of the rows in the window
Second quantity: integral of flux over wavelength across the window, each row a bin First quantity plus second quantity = 122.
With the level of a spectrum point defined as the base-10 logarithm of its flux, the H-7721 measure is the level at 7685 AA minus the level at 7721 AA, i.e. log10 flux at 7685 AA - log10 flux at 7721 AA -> -0.03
